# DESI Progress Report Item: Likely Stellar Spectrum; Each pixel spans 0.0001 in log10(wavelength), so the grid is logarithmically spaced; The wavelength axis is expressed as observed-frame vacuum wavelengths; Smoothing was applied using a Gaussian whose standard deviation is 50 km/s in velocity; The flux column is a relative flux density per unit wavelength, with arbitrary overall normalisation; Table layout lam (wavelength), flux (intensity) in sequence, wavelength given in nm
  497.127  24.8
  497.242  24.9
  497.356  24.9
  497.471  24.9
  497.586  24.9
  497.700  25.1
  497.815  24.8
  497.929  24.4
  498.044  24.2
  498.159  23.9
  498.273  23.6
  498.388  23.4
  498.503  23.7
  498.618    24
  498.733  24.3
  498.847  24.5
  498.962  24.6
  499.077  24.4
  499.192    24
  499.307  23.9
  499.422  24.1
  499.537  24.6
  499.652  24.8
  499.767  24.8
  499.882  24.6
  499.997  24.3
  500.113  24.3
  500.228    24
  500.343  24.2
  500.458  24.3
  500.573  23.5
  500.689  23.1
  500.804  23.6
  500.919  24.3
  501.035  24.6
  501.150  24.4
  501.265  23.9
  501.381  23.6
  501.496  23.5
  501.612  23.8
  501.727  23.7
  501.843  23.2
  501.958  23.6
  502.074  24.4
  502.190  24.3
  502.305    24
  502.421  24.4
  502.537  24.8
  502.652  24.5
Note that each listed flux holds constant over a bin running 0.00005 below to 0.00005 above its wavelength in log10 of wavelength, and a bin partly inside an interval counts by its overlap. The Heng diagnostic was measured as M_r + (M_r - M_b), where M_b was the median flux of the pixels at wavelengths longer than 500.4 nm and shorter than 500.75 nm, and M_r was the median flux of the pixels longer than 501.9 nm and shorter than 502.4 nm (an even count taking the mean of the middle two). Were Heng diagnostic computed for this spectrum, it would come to 24.8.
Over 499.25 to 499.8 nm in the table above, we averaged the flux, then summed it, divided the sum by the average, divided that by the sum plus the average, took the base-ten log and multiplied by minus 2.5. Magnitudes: 3.67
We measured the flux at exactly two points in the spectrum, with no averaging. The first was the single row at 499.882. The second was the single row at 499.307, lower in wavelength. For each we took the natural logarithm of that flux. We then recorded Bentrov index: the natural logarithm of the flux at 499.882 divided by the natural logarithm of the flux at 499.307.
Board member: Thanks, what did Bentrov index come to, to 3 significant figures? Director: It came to 1.01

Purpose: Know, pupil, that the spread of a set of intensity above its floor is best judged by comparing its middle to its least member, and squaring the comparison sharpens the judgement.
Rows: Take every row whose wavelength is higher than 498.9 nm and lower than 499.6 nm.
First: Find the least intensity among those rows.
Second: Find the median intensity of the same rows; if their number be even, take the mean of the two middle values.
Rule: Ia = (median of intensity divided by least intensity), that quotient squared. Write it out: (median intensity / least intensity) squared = 1.03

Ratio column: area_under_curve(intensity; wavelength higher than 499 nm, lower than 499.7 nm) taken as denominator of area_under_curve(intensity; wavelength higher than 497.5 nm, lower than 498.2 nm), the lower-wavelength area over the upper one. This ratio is 1.01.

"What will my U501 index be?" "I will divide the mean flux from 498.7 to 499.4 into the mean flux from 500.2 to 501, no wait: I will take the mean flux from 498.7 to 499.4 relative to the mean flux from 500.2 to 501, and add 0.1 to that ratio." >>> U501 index 1.12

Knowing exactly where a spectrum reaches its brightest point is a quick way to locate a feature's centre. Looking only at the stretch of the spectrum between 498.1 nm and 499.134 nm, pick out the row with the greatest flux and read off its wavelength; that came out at 498.962 nm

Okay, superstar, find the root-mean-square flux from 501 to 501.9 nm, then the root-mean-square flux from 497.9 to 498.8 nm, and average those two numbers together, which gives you 23.89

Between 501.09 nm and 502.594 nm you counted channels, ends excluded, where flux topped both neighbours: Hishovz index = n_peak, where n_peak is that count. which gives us 2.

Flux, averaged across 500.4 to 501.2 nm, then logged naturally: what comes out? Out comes 3.18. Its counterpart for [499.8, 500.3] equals 3.19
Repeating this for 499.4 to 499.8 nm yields 3.20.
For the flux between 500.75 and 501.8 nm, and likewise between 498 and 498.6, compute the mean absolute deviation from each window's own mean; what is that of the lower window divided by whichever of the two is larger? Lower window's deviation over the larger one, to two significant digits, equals 0.70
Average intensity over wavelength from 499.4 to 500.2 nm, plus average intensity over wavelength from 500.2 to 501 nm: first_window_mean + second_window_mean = 48.36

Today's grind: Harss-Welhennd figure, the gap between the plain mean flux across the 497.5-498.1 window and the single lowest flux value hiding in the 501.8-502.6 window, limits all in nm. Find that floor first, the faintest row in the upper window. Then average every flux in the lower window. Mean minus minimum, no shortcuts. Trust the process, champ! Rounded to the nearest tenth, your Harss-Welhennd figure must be 1.5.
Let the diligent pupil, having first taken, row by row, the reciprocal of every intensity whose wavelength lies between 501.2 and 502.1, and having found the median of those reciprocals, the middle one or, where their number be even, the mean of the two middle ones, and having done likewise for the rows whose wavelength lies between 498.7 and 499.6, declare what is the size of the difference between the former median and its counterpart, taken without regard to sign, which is 0.0012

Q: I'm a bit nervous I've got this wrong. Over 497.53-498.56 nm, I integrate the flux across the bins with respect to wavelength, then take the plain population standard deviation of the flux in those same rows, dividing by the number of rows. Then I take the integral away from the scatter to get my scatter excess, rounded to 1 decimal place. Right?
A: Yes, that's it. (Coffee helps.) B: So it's -24.4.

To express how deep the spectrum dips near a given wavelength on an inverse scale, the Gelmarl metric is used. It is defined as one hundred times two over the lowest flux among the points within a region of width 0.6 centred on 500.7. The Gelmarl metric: 8.66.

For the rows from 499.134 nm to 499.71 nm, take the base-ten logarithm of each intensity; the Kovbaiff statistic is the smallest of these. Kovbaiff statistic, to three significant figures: 1.38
